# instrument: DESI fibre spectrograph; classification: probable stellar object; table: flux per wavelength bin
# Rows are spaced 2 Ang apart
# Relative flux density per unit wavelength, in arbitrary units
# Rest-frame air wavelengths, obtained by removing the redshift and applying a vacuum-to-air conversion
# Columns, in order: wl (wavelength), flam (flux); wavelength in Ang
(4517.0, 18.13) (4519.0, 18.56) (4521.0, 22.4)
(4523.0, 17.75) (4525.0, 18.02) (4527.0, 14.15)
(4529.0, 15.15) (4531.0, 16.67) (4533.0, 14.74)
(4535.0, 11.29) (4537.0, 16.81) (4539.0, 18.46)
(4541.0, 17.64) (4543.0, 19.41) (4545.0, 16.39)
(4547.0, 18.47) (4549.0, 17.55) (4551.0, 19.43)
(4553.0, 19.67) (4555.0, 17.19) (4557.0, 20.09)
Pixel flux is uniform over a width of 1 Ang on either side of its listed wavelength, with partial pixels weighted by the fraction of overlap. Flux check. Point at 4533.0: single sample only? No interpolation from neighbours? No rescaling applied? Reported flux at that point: 14.74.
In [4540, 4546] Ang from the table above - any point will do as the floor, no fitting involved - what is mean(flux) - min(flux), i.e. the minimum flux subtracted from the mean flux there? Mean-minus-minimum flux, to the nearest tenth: 1.4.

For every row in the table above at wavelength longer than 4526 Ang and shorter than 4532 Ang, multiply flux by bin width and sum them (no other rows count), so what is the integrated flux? 92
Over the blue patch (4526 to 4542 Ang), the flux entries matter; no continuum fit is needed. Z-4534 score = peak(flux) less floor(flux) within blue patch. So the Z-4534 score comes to 7.2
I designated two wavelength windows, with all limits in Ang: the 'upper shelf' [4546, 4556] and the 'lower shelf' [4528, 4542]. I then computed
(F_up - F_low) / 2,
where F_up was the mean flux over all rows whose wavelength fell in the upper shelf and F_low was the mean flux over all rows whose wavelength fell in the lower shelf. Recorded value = 1.3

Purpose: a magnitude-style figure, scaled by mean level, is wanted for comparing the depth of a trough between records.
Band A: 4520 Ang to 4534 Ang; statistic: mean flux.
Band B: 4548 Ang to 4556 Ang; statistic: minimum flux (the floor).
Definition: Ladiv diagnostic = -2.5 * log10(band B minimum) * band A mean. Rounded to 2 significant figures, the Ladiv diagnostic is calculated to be -52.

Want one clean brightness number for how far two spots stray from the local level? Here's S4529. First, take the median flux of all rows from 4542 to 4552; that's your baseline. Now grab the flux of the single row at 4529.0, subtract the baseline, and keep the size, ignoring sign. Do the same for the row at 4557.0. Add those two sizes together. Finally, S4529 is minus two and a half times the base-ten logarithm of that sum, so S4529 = -1.7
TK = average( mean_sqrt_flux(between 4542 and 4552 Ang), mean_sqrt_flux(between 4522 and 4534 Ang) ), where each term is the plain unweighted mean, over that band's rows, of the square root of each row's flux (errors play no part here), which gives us 4.14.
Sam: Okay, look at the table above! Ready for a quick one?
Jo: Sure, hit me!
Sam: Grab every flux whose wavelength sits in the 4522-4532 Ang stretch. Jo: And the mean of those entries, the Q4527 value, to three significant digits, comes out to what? 16.3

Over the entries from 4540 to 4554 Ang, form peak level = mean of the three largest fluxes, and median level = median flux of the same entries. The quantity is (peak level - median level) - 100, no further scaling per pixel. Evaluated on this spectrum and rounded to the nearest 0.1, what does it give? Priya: -99.0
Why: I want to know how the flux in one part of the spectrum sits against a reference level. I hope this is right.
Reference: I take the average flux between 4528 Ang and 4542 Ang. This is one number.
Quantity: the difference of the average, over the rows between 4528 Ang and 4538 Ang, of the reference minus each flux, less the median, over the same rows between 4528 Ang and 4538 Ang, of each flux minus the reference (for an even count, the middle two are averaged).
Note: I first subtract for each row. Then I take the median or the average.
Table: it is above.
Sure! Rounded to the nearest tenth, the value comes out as 1.6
